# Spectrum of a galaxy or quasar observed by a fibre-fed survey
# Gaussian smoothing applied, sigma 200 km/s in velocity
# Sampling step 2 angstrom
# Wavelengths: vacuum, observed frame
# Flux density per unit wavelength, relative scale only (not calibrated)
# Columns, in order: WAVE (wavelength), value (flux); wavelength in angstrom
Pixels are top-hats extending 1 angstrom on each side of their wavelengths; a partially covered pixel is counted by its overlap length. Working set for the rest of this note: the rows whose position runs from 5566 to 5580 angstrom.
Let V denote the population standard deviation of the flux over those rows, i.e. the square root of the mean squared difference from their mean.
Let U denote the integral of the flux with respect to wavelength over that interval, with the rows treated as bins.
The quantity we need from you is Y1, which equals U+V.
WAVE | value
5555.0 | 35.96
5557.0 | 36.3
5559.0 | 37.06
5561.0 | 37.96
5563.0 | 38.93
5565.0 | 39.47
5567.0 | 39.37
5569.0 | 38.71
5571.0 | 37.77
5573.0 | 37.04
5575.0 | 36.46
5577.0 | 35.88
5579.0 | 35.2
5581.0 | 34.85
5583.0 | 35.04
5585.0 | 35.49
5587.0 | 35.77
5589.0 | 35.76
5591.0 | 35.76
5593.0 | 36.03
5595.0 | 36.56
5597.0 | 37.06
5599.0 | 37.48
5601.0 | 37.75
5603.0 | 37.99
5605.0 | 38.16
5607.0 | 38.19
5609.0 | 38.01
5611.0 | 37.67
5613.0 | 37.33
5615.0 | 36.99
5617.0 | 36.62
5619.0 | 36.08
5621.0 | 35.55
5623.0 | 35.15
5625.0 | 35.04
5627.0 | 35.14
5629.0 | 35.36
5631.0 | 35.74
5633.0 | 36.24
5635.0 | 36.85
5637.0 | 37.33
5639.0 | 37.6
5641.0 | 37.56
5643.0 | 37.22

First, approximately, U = 521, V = 1.4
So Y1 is 522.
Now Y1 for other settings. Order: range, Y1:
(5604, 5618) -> 527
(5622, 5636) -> 500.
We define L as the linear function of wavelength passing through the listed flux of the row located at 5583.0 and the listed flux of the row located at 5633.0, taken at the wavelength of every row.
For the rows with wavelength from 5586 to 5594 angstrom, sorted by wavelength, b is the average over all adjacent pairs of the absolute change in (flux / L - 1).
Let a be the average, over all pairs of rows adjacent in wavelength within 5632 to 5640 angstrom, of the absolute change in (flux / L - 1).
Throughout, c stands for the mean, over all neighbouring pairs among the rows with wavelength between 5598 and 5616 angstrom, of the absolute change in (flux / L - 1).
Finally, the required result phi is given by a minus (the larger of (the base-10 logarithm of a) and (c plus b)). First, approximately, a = 0.011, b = 0.003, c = 0.007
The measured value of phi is 0.001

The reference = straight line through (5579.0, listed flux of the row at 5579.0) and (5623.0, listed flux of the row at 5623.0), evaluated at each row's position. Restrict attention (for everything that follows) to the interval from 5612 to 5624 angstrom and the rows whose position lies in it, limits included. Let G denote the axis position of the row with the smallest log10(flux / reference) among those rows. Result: 5623.0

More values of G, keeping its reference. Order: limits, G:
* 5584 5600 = 5585.0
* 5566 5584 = 5581.0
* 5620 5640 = 5625.0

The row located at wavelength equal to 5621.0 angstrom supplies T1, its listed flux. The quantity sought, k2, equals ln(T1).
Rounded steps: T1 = 35.55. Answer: 3.57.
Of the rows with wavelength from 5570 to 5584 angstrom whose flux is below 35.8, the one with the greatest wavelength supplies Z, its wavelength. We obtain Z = 5583.0 angstrom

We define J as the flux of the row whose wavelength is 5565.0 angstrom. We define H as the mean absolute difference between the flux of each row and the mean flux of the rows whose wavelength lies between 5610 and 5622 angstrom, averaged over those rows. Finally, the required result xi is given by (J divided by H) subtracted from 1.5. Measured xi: -62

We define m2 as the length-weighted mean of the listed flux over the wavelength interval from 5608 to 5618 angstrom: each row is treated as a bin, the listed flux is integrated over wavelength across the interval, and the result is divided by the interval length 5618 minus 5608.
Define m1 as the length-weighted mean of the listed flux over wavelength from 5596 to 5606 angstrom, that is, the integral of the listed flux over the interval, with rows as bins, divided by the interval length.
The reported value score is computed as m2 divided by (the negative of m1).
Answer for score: -0.99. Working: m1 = 37.7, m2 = 37.3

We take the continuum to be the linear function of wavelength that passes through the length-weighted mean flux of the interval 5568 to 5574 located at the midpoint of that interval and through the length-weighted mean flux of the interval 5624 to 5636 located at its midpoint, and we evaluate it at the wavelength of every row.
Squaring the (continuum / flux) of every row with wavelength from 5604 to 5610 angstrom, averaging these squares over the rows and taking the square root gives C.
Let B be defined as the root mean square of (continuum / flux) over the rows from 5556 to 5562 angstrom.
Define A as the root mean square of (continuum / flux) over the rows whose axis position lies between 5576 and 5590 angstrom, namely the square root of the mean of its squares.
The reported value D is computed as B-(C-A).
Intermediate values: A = 1.06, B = 1.03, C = 0.96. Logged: 1.13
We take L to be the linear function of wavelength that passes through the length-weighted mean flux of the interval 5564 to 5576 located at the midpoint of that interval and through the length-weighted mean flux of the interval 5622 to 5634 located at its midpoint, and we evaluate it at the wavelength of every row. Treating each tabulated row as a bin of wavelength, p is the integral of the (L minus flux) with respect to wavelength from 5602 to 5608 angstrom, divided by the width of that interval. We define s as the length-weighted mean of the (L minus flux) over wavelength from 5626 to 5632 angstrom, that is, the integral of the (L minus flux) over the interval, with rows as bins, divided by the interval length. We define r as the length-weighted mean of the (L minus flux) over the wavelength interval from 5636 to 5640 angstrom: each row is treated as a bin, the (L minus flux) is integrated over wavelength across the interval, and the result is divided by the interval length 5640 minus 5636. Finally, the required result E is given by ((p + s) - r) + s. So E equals 1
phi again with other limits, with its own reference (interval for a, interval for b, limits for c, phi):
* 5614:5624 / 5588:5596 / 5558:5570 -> -0.011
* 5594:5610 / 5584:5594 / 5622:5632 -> -0.002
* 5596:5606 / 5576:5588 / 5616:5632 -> -0.014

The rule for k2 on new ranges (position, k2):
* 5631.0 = 3.58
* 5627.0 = 3.56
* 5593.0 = 3.58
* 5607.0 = 3.64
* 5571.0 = 3.63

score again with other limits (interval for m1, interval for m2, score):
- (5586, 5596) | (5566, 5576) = -1.05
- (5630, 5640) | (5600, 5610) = -1.03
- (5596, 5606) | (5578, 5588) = -0.94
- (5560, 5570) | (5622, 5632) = -0.91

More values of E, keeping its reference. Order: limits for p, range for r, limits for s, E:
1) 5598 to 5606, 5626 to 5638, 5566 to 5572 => -1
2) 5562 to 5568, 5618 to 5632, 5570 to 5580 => 2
